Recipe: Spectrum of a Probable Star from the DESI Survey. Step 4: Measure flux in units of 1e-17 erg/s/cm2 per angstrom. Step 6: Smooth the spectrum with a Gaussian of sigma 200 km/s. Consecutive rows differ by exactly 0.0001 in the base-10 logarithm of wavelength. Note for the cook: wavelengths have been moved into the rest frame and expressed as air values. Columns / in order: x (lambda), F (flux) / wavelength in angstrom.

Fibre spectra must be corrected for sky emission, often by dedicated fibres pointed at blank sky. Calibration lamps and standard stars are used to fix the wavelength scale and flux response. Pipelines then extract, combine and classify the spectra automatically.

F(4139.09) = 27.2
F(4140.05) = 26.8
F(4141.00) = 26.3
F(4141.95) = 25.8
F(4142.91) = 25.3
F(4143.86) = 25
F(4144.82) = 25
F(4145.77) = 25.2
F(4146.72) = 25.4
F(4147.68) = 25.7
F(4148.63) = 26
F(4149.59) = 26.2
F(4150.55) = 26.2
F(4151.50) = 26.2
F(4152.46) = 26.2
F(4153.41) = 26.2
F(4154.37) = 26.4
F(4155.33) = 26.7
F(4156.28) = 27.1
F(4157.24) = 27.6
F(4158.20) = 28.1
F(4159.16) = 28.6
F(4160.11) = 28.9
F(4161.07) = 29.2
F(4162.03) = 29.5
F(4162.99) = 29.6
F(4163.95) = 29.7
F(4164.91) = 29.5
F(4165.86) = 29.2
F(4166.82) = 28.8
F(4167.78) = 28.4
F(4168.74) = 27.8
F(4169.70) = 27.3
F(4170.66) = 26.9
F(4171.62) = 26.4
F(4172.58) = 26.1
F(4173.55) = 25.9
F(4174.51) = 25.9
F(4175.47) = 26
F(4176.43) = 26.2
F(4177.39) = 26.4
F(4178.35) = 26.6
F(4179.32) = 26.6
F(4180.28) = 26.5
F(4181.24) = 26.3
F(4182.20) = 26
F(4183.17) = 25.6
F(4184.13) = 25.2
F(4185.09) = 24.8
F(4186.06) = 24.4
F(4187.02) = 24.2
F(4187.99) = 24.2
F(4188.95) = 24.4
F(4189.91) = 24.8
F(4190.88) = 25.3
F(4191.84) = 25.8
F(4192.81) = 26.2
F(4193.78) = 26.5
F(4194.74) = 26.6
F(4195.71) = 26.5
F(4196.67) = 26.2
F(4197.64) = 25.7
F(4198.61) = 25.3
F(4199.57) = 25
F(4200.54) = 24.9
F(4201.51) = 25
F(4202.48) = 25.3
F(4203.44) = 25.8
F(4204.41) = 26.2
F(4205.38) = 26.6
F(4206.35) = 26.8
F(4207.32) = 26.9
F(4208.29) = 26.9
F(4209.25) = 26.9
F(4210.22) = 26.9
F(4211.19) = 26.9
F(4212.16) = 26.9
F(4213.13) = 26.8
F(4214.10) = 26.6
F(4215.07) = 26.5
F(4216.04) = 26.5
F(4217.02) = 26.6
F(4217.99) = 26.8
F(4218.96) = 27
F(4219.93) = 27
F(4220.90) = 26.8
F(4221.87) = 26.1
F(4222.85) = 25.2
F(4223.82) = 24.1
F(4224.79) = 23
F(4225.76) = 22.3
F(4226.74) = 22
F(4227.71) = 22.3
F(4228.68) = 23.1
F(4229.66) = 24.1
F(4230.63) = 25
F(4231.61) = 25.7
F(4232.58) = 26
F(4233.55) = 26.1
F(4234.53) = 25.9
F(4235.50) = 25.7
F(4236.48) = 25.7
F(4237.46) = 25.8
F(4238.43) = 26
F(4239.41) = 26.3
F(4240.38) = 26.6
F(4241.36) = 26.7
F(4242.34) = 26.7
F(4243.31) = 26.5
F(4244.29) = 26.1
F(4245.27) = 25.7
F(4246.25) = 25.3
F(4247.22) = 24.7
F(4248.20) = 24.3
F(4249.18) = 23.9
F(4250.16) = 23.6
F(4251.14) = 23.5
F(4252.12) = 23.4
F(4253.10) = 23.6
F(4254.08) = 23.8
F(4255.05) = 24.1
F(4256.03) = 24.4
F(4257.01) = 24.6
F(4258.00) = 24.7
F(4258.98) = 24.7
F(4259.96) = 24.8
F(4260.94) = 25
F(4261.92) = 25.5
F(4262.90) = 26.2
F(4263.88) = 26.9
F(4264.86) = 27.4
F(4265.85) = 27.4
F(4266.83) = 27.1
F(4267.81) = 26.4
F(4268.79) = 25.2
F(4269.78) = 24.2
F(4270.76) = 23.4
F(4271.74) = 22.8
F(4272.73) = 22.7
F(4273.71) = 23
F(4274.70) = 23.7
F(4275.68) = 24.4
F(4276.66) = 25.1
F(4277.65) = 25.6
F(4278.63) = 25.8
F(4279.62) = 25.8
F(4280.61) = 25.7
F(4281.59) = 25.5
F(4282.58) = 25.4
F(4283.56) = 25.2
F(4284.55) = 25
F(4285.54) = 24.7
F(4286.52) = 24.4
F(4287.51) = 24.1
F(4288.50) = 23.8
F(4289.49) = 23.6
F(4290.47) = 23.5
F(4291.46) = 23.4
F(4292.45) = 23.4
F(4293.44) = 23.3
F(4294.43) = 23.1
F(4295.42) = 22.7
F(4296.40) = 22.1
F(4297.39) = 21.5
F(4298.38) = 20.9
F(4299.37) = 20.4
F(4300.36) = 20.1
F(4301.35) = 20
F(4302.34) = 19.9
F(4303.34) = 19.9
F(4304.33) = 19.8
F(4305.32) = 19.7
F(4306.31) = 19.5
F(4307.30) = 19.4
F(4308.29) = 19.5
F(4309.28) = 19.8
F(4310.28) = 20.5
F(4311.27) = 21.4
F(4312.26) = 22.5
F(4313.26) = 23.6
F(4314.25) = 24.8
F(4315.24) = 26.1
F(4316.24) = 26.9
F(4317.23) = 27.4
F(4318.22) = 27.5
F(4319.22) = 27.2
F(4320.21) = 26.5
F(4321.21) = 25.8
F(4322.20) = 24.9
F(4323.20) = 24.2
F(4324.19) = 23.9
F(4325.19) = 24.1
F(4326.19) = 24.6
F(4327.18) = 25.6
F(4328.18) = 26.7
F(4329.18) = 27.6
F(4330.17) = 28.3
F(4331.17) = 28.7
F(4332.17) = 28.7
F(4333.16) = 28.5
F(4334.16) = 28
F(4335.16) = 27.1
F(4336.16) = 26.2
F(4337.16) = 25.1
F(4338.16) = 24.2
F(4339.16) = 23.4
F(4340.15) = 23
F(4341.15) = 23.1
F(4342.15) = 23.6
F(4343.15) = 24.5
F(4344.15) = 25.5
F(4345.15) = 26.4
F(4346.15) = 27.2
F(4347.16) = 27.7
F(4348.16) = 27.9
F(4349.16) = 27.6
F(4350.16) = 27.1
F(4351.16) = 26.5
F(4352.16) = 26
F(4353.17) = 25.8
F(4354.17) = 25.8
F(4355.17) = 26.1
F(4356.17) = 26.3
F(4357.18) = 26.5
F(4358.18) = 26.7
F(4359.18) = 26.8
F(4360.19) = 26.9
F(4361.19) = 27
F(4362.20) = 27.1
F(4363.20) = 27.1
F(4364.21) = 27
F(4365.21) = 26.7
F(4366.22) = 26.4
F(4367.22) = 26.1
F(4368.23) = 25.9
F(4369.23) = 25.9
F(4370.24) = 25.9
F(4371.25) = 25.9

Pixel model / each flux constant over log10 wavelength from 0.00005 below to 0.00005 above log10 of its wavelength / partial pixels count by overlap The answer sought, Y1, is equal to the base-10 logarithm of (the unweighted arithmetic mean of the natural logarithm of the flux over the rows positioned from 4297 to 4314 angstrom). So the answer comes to 0.480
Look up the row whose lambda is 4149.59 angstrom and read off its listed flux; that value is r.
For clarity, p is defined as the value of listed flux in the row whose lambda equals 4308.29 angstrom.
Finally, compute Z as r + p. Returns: 45.7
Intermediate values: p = 19.5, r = 26.2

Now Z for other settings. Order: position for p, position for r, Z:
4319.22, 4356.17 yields 53.5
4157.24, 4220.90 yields 54.4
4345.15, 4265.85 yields 53.8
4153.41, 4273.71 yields 49.2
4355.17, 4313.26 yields 49.7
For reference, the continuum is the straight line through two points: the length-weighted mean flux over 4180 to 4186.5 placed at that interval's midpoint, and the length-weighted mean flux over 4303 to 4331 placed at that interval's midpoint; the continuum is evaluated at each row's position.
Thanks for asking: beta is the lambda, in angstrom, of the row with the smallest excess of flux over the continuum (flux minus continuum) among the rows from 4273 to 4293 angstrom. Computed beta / 4273.71 angstrom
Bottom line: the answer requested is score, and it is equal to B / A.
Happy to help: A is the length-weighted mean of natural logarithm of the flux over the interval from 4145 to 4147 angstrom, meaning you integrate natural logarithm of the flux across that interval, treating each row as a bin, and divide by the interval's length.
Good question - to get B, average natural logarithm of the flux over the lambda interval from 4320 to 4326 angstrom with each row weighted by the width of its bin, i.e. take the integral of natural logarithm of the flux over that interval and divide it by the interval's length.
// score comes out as 0.99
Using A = 3.24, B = 3.21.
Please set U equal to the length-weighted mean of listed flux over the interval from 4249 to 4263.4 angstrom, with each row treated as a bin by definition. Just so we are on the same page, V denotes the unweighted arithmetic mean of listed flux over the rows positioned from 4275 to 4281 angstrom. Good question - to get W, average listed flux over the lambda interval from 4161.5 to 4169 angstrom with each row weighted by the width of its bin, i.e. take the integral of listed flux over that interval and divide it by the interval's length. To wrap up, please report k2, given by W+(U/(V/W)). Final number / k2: 57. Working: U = 24.4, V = 25.4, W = 29.1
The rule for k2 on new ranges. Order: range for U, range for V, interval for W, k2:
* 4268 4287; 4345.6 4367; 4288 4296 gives 45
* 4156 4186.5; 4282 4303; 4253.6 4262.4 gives 54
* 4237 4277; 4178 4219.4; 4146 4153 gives 51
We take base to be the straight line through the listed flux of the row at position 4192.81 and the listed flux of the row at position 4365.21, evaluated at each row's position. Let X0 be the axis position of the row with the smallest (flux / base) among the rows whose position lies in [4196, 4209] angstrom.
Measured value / 4200.54 angstrom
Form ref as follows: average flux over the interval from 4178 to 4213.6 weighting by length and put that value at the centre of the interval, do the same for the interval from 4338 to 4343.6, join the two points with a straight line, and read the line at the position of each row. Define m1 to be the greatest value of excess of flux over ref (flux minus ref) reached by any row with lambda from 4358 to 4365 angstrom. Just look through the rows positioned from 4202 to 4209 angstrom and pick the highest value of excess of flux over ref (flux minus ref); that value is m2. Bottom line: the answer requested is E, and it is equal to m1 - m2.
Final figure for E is 3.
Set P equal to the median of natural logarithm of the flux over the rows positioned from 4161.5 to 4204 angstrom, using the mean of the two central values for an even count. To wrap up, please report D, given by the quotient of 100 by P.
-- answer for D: 30.6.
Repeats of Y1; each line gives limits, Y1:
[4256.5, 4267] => 0.512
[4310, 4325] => 0.507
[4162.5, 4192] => 0.515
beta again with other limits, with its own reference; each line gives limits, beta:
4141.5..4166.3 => 4143.86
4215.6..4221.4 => 4216.04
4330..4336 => 4335.16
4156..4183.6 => 4183.17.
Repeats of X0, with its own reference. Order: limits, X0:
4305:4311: 4307.30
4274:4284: 4274.70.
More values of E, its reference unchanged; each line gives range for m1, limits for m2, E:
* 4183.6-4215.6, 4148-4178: -2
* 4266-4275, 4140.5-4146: 3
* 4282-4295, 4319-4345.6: -4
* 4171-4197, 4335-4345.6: -3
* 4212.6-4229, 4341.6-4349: -3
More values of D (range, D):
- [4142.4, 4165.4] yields 30.6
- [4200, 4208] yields 30.7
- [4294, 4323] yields 32.6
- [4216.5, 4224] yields 30.4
